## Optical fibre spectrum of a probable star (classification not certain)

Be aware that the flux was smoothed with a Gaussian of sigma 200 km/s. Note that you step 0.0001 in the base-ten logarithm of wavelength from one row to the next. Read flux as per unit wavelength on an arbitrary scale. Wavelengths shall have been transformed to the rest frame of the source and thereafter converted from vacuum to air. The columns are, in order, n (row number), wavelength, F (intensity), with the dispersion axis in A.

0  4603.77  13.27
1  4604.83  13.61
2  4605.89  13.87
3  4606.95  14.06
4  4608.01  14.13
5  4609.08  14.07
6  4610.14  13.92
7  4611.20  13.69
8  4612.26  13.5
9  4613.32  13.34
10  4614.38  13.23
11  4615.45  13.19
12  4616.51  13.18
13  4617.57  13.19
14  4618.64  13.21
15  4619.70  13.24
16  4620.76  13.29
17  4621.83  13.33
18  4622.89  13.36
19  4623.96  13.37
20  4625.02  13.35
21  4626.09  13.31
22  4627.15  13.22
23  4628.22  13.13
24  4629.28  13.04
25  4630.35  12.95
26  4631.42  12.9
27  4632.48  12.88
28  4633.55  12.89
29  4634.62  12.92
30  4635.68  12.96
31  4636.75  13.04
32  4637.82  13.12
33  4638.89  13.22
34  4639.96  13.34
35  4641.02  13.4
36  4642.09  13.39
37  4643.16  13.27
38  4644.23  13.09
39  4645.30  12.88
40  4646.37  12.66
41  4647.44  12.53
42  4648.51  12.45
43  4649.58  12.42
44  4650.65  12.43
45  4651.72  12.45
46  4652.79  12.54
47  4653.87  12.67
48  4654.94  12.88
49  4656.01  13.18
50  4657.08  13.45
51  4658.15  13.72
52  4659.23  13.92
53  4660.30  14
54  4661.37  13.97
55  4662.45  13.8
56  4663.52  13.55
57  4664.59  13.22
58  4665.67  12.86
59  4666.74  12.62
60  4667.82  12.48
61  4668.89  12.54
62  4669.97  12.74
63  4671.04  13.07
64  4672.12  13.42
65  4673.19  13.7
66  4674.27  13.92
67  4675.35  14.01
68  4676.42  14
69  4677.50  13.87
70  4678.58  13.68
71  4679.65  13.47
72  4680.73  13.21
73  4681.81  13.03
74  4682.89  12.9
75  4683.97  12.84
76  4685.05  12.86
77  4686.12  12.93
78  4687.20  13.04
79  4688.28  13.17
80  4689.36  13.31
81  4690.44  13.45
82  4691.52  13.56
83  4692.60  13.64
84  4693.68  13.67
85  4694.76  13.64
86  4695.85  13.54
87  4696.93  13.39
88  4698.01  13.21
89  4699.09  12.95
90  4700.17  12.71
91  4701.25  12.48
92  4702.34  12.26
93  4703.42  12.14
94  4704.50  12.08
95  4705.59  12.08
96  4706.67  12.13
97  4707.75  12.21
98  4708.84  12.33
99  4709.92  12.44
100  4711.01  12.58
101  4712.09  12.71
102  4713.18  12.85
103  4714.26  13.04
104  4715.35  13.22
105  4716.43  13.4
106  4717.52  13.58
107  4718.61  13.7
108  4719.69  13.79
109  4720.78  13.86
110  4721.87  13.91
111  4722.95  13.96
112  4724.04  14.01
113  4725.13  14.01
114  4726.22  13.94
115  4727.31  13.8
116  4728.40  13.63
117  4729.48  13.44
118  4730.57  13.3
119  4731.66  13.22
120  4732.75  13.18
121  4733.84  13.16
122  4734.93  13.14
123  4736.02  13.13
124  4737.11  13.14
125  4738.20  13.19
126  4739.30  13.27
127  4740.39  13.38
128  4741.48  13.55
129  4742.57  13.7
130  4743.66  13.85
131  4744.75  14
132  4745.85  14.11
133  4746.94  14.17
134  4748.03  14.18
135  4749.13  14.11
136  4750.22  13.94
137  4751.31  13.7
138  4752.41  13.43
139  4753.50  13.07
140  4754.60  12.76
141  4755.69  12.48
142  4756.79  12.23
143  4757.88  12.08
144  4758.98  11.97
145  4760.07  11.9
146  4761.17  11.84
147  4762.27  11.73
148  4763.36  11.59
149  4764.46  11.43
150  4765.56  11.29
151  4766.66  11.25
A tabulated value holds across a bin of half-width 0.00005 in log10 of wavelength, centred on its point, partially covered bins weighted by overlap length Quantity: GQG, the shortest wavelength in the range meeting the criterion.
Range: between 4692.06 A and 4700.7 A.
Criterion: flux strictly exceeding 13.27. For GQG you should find 4692.60 A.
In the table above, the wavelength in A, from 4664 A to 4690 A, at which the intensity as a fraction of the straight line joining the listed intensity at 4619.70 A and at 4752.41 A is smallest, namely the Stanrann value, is 4667.82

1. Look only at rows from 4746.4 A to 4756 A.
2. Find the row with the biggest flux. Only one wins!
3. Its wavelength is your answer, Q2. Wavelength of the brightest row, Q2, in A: 4748.03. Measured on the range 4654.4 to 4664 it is 4660.30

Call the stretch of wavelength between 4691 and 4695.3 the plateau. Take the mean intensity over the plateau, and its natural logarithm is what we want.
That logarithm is 2.61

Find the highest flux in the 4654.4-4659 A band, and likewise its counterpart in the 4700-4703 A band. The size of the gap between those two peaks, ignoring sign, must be 1.0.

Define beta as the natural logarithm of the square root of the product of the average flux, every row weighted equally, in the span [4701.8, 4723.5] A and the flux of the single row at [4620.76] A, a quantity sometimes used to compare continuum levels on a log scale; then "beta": 2.57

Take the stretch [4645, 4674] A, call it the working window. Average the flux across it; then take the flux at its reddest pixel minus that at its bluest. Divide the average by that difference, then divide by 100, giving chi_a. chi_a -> 0.2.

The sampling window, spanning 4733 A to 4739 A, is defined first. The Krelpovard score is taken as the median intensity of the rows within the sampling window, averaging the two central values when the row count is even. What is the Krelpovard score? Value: 13.1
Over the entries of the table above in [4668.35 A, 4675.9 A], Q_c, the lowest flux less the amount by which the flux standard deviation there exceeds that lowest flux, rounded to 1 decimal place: 24.5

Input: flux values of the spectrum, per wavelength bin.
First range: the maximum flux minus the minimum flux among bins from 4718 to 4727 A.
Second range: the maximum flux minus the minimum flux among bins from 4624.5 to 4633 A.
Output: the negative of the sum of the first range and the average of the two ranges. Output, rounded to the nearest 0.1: -0.7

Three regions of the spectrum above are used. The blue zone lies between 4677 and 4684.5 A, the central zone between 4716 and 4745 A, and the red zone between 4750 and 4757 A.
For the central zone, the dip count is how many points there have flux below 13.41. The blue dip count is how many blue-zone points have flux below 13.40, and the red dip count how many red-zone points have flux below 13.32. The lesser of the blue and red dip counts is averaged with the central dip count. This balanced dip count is 7.5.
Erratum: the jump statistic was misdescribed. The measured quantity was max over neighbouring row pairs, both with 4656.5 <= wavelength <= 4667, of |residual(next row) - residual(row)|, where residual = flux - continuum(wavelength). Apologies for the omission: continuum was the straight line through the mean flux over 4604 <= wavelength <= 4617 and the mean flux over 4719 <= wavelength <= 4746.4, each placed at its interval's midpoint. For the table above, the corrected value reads 0.36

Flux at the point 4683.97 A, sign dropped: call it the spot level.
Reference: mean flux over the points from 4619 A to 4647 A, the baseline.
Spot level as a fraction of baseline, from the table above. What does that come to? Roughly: 0.98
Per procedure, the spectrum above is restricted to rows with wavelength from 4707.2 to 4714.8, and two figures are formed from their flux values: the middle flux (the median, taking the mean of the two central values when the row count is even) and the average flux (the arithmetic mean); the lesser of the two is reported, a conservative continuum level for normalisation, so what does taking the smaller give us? 12.6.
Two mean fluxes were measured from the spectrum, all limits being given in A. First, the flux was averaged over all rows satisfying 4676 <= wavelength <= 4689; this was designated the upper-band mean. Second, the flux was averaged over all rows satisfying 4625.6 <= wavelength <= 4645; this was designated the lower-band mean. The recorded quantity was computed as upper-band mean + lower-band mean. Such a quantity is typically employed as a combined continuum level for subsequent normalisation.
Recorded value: 26.4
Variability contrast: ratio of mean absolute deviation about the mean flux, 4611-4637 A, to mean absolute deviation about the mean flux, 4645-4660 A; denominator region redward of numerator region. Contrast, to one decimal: 0.4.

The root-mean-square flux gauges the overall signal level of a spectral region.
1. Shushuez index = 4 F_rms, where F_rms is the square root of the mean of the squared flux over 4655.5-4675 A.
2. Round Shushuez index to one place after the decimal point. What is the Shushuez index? 53.4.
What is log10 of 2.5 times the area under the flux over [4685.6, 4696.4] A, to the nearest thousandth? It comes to 2.558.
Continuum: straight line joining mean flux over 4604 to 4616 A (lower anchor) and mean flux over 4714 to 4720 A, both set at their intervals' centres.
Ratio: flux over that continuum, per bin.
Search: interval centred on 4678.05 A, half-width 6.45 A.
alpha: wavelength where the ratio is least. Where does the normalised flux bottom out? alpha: 4683.97 A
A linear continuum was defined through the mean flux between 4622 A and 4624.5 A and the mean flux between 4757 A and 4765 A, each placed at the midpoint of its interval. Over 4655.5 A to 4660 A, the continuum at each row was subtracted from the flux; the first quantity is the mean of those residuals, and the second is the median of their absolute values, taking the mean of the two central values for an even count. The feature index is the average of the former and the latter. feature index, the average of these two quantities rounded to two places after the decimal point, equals 0.60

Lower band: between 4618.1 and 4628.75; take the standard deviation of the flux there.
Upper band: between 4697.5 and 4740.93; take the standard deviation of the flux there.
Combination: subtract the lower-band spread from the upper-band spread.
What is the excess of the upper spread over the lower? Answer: 0.52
